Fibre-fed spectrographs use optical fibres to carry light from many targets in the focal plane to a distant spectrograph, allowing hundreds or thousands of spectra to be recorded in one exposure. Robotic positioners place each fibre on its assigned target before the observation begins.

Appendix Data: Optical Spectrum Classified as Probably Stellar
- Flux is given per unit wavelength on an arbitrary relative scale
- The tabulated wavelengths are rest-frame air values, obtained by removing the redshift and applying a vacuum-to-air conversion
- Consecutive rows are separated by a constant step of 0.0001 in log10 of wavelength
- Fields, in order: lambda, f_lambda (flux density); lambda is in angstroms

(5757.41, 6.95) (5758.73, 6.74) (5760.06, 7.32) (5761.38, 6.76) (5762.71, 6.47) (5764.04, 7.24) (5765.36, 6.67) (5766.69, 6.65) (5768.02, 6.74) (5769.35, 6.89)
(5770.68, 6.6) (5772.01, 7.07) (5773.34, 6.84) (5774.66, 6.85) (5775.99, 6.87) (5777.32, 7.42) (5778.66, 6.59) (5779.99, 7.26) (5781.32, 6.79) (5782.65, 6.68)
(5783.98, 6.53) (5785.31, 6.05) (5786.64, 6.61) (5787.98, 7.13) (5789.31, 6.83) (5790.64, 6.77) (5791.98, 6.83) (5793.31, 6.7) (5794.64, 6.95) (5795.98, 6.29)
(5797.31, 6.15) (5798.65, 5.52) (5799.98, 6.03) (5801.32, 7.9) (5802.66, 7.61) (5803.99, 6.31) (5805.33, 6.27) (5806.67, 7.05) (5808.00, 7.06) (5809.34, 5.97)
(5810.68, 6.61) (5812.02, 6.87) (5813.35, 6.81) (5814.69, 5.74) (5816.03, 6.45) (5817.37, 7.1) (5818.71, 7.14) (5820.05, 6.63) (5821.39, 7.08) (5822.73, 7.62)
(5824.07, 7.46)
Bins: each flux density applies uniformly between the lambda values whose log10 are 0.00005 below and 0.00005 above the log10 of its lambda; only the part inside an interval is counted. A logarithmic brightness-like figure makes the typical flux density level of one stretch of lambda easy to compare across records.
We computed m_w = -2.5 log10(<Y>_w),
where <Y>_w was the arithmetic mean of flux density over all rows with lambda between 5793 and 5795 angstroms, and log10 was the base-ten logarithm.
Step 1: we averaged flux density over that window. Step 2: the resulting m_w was -2.09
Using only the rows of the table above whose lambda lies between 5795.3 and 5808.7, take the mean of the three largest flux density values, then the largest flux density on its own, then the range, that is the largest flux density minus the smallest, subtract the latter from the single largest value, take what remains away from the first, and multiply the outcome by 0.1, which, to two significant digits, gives 0.20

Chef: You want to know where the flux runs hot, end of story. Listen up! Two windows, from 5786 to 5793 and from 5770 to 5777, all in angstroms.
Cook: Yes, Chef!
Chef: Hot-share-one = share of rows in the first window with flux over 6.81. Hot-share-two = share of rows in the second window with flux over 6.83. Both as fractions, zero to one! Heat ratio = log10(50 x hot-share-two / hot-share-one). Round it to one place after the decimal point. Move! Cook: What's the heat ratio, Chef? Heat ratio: 1.8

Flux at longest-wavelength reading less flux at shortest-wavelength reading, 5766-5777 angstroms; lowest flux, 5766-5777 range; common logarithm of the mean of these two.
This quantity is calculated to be 0.533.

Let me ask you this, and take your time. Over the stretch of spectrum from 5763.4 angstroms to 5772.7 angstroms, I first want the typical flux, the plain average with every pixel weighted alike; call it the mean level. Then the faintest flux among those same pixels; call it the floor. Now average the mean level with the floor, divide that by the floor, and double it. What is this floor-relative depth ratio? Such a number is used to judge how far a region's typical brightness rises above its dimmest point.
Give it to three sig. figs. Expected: 2.04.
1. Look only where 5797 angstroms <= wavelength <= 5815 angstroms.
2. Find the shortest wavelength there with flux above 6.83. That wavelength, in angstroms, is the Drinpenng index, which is 5801.32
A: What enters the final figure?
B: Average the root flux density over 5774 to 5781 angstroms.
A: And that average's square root 1.63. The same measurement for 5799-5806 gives 1.61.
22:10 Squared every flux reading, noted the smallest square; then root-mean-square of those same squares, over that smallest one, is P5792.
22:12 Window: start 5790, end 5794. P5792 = 1.02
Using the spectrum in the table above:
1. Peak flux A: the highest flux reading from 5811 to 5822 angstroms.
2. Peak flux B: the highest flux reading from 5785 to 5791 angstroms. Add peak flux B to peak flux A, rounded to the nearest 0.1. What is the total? 14.3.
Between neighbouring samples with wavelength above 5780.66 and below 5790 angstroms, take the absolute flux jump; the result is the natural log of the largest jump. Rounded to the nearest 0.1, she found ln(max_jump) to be -0.6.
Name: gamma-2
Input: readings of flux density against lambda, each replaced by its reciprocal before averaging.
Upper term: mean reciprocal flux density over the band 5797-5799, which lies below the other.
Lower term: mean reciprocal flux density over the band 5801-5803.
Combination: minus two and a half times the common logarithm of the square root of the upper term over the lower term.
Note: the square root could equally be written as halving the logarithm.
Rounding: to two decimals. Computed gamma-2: -0.16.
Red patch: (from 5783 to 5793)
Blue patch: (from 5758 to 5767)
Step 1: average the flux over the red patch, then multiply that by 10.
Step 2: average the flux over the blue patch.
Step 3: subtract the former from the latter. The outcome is -60.0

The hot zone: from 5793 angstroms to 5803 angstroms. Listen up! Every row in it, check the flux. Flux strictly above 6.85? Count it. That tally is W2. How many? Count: 3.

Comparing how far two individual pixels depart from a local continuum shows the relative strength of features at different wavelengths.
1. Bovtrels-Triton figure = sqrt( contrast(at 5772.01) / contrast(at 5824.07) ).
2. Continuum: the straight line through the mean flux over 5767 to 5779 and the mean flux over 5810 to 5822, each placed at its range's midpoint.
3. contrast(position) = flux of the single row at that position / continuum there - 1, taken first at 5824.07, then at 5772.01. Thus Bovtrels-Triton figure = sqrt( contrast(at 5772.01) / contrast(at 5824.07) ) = 0.49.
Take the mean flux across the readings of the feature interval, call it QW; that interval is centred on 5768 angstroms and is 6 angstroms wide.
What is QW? 6.71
